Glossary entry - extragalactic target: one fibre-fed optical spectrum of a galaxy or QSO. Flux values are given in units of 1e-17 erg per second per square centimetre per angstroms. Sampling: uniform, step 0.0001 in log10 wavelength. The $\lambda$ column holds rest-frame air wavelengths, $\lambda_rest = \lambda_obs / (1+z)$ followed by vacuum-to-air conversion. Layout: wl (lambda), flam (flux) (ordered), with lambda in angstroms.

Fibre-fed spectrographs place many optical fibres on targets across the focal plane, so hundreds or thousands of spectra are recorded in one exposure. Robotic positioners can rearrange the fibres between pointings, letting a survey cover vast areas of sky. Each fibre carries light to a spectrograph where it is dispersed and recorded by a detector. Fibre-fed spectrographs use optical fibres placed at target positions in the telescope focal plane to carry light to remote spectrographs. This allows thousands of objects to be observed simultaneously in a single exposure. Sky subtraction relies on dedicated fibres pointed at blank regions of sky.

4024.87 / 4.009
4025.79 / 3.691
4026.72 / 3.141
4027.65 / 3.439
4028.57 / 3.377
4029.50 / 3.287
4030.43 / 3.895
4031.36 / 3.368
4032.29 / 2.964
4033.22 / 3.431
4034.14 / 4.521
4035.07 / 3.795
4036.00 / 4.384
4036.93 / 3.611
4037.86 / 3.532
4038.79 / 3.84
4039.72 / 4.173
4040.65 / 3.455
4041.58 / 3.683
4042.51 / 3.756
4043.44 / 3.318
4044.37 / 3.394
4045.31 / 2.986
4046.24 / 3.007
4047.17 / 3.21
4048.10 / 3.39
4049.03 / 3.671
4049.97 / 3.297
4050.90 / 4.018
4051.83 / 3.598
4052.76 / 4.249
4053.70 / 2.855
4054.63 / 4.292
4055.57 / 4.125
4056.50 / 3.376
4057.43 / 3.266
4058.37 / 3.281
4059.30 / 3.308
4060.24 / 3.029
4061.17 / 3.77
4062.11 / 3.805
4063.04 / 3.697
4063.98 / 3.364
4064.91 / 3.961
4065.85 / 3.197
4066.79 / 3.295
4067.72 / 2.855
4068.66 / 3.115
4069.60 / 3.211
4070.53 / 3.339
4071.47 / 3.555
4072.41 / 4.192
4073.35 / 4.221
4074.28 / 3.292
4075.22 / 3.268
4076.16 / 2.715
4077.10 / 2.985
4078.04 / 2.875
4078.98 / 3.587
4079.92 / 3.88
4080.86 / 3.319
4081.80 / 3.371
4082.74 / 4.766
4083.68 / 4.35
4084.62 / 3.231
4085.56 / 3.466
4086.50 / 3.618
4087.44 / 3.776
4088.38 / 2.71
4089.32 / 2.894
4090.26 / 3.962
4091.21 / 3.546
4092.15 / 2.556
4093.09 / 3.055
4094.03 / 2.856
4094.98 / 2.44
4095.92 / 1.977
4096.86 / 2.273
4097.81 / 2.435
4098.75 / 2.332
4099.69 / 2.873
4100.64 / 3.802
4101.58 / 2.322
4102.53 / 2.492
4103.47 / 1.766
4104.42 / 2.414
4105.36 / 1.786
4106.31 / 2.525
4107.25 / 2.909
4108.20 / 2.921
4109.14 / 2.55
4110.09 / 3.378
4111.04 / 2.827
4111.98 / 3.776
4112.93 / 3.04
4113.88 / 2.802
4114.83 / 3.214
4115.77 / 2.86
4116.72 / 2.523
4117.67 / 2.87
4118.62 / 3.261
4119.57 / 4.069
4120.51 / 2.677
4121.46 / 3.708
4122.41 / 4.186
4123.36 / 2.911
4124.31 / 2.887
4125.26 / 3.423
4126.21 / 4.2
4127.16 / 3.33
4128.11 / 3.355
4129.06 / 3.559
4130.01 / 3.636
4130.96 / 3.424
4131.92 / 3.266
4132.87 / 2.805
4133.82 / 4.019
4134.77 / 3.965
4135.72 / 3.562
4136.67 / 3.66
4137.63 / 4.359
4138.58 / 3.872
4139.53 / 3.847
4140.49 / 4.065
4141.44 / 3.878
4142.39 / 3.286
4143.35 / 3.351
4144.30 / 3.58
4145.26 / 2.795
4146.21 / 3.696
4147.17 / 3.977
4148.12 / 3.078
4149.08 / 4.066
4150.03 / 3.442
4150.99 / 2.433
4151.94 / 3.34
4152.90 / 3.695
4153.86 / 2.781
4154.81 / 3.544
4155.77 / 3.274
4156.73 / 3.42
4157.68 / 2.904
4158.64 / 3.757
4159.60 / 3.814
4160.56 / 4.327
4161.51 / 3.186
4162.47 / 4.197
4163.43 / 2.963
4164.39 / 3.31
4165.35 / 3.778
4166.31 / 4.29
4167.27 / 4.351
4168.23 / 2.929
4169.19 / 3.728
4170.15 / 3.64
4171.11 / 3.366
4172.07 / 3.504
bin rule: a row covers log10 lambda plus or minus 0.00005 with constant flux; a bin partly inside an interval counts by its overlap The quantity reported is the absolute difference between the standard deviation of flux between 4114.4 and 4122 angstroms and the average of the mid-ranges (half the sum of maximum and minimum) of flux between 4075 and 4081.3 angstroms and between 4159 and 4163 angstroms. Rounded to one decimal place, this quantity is 3.0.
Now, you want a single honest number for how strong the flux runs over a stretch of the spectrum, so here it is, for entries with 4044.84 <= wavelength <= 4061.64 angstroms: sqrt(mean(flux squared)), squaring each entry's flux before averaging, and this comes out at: 3.51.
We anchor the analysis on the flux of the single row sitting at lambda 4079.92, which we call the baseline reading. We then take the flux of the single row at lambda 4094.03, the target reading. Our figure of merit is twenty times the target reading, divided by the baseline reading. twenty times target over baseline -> 15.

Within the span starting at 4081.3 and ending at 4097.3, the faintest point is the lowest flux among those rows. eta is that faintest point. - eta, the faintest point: 1.977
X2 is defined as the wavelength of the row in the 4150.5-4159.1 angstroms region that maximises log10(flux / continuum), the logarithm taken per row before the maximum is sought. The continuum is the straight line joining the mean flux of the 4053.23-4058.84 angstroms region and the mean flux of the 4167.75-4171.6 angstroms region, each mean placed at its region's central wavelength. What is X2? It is 4158.64 angstroms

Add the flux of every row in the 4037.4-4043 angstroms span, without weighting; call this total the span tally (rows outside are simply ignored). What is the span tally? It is 22.4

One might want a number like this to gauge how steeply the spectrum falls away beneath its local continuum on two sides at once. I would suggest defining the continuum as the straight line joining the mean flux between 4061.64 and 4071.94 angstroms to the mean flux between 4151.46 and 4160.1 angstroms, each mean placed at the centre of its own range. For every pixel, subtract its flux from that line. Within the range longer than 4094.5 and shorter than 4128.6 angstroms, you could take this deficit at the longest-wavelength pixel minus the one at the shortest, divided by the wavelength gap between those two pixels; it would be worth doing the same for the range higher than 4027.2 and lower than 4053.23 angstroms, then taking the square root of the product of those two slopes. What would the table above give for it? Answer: 0.030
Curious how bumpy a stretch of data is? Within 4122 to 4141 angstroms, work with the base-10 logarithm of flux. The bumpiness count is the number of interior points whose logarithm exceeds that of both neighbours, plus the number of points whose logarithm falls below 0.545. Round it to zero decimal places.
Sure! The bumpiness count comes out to 12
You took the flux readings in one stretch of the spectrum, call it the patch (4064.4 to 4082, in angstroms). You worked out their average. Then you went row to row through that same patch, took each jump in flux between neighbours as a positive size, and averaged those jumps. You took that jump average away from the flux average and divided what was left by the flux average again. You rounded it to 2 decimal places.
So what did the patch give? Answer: 0.90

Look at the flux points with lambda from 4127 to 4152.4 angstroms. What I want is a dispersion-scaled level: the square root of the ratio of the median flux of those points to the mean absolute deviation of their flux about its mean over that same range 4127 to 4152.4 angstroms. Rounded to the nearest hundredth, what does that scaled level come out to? 3.23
